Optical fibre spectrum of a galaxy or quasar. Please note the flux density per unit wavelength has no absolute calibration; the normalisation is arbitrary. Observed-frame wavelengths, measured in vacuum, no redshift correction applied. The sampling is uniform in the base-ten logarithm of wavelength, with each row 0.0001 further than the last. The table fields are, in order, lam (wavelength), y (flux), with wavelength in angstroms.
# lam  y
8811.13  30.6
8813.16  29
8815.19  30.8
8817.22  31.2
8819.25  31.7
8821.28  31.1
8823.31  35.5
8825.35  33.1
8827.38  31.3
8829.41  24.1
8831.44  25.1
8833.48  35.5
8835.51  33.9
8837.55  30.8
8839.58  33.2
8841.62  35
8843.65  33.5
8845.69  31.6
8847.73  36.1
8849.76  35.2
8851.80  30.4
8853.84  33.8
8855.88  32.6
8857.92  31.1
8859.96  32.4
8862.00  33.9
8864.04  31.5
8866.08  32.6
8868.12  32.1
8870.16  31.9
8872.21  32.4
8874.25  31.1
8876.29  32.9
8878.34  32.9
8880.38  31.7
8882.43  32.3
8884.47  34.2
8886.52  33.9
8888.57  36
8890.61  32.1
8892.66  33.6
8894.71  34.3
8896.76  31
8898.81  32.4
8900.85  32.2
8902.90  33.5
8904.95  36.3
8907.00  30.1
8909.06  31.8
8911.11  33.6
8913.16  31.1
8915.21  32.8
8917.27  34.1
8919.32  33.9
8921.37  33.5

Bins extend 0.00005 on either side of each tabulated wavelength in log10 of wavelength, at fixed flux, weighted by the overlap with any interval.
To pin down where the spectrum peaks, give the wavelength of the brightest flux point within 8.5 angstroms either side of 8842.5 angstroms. 8847.73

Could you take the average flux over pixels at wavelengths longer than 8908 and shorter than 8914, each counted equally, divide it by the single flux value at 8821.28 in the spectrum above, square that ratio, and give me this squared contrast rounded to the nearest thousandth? 1.070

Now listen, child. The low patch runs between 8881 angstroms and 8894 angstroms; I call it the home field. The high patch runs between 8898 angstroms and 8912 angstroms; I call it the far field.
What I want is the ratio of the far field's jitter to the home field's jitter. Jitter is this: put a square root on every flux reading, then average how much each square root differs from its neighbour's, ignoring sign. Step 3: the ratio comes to 1.2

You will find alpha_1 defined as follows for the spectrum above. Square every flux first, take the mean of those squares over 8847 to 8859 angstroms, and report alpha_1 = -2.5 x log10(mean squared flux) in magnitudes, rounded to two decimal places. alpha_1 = -7.61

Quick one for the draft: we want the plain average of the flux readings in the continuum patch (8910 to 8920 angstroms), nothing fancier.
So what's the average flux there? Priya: 33.1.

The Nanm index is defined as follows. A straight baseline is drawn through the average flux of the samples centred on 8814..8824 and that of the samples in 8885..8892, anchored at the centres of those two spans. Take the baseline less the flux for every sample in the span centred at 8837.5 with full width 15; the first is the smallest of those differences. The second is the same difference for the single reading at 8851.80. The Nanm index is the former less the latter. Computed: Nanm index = -5.6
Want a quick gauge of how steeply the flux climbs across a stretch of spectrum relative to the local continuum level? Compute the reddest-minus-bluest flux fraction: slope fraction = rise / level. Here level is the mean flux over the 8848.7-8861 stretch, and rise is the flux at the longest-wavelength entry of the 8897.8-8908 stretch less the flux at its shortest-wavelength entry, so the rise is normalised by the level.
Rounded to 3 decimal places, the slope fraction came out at -0.071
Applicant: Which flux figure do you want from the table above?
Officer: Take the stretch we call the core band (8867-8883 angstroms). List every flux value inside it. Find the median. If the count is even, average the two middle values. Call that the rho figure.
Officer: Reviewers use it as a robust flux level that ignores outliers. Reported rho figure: 32.2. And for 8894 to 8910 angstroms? 32.3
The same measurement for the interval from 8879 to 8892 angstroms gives 33.1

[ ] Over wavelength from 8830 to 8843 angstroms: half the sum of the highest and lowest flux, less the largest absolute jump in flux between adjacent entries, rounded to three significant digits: 19.9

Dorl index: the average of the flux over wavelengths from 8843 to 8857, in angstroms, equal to 33.3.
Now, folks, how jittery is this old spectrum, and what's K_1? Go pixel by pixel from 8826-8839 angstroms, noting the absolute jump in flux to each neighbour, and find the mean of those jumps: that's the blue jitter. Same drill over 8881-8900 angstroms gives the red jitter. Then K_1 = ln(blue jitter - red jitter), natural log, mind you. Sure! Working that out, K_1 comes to 1.0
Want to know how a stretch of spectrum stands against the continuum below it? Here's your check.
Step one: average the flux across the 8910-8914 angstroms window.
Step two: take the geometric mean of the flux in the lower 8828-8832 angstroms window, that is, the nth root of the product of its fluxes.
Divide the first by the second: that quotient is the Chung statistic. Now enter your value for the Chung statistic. 1.32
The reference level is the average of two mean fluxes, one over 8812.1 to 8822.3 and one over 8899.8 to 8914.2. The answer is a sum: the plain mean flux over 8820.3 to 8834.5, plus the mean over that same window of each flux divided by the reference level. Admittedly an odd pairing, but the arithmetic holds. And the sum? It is 31.8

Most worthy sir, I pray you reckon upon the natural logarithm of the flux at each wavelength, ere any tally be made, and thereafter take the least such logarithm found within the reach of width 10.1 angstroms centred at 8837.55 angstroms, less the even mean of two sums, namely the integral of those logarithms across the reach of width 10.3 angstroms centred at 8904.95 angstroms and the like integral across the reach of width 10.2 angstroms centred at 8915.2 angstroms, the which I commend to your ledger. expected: -32.4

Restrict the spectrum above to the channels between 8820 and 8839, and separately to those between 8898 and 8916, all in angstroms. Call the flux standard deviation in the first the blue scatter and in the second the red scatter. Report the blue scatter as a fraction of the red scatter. 2.3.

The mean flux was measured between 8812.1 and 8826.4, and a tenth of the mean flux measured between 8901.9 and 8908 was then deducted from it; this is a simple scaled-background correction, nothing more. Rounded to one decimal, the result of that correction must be 28.4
